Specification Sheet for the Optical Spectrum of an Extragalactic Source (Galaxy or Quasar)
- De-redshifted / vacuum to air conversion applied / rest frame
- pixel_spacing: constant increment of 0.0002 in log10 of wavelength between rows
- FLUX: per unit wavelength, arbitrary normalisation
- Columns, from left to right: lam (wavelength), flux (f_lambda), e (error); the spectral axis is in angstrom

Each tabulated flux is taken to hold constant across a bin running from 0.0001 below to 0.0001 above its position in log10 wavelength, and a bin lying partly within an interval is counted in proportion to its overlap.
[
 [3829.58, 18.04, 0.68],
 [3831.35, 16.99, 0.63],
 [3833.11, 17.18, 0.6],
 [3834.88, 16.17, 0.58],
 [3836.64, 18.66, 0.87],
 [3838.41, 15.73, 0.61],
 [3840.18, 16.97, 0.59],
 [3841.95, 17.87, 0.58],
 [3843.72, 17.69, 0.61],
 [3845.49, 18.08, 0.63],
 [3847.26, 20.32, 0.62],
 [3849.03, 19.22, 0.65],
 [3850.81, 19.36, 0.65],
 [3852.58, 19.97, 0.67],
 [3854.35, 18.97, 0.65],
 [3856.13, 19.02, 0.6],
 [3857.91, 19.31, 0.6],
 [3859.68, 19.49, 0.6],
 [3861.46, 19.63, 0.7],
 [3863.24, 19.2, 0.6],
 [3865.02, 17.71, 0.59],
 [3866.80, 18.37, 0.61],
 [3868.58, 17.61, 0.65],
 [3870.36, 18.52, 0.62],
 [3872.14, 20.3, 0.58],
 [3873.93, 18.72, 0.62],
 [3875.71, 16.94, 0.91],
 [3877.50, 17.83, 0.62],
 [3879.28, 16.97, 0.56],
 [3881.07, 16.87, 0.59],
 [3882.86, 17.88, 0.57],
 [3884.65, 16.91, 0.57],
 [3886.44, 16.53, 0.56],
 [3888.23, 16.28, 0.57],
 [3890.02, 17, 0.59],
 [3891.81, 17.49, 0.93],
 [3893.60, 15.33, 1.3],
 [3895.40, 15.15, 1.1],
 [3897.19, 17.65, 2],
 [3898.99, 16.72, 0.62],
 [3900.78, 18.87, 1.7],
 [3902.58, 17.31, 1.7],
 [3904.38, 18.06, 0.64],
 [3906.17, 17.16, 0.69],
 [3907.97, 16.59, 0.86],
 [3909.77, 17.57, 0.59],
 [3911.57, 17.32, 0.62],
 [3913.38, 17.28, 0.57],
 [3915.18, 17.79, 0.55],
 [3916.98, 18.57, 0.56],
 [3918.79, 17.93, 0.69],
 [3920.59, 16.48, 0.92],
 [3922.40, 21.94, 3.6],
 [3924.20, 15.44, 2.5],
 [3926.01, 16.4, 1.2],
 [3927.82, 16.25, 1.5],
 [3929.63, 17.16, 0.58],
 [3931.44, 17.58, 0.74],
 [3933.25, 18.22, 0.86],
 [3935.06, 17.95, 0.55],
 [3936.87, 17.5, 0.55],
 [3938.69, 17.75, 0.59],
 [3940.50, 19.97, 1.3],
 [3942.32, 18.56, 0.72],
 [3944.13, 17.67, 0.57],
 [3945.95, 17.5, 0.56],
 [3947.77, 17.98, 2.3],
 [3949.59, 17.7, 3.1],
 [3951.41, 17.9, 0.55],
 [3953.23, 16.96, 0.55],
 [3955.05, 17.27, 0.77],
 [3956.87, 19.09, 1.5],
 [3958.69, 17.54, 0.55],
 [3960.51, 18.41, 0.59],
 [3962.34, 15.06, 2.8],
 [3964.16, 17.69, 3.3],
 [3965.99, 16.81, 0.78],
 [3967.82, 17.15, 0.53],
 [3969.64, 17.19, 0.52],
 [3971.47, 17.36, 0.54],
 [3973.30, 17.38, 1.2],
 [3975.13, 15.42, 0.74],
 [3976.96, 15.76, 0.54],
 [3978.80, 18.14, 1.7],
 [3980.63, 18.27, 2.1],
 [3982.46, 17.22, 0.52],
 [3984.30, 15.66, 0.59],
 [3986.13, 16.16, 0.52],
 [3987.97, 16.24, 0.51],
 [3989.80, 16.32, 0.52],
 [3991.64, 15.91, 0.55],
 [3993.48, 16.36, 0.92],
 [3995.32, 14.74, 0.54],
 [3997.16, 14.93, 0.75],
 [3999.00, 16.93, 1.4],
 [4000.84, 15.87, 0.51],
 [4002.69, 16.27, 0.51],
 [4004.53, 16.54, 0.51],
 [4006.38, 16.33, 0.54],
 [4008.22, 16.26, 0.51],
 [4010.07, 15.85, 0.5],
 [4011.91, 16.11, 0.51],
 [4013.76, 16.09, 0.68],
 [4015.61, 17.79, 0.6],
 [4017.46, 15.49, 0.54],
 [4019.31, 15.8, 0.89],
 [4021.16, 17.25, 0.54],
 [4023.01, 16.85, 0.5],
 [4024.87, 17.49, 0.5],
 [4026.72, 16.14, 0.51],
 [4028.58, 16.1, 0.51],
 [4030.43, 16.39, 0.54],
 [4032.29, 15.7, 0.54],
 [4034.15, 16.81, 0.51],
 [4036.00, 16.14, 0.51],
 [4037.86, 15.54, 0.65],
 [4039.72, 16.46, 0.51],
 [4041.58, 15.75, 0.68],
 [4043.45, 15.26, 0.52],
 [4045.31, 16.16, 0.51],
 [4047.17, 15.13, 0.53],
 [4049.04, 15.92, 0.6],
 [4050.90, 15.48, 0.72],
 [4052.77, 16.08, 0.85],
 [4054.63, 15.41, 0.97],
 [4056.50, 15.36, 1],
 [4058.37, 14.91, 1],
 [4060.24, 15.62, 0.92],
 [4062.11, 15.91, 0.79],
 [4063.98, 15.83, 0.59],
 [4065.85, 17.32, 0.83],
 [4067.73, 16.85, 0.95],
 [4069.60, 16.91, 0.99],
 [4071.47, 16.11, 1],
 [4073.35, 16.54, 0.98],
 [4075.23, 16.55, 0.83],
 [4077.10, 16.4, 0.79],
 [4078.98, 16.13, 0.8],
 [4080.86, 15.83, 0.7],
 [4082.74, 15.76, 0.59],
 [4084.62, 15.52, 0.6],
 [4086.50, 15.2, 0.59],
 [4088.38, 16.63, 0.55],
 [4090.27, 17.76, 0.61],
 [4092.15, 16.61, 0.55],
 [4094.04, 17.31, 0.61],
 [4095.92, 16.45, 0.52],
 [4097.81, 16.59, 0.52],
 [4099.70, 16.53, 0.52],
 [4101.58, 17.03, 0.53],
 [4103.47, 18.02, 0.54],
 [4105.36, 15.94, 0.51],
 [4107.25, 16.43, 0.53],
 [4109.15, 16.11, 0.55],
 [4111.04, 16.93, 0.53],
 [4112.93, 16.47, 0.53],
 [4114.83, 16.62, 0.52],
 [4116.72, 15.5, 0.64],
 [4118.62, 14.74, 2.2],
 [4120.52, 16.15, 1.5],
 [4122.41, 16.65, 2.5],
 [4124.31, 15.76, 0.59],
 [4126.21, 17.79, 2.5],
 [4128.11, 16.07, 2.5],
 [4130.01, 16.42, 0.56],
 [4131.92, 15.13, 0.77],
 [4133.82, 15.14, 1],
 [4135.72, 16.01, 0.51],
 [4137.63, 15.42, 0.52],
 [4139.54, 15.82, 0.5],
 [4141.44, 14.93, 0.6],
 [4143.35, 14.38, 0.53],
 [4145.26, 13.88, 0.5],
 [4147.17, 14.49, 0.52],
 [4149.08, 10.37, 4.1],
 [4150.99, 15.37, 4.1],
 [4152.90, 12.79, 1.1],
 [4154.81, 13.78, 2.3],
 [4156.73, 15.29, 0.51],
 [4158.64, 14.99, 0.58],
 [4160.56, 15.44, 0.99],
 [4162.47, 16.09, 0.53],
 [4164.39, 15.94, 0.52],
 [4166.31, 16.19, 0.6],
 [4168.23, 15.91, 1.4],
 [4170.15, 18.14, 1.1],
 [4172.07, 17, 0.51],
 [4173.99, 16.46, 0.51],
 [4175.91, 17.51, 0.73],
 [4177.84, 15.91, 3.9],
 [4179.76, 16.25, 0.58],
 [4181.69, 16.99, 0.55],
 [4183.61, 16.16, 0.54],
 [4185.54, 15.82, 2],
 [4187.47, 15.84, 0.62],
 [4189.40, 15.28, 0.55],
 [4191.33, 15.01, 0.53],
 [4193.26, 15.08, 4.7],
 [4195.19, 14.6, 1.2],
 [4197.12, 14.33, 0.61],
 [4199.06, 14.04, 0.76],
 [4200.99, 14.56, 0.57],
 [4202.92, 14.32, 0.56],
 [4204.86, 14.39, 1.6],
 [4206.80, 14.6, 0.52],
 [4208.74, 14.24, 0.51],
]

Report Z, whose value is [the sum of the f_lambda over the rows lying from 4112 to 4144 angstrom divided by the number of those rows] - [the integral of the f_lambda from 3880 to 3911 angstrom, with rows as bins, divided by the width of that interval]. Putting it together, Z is -1.2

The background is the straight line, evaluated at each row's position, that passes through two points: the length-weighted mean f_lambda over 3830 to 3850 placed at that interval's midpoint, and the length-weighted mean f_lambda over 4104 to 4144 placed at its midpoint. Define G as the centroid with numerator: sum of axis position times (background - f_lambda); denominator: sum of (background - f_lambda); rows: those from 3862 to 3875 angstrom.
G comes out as 3869.6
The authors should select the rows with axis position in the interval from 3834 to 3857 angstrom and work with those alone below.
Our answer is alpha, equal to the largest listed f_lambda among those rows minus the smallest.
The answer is 4.6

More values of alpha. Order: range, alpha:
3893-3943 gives 6.8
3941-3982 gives 4.0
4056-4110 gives 3.1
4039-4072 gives 2.4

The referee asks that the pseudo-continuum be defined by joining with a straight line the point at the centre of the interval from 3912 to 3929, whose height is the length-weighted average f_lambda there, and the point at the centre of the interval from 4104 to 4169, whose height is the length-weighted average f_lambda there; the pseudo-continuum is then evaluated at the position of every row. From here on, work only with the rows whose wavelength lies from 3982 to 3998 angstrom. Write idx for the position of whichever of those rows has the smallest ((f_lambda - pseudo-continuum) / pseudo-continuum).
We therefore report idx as 3995.32 angstrom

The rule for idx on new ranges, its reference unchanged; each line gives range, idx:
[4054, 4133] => 4058.37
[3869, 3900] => 3895.40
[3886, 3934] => 3895.40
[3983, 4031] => 3995.32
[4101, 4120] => 4118.62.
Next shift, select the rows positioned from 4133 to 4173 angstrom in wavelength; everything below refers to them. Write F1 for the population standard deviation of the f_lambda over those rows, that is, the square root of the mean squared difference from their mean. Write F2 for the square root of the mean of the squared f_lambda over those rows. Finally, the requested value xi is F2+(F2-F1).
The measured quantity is 28.8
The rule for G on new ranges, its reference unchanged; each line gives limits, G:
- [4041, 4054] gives 4046.6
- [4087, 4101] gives 4093.1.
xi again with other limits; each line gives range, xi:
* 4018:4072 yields 31.5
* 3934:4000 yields 33.2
